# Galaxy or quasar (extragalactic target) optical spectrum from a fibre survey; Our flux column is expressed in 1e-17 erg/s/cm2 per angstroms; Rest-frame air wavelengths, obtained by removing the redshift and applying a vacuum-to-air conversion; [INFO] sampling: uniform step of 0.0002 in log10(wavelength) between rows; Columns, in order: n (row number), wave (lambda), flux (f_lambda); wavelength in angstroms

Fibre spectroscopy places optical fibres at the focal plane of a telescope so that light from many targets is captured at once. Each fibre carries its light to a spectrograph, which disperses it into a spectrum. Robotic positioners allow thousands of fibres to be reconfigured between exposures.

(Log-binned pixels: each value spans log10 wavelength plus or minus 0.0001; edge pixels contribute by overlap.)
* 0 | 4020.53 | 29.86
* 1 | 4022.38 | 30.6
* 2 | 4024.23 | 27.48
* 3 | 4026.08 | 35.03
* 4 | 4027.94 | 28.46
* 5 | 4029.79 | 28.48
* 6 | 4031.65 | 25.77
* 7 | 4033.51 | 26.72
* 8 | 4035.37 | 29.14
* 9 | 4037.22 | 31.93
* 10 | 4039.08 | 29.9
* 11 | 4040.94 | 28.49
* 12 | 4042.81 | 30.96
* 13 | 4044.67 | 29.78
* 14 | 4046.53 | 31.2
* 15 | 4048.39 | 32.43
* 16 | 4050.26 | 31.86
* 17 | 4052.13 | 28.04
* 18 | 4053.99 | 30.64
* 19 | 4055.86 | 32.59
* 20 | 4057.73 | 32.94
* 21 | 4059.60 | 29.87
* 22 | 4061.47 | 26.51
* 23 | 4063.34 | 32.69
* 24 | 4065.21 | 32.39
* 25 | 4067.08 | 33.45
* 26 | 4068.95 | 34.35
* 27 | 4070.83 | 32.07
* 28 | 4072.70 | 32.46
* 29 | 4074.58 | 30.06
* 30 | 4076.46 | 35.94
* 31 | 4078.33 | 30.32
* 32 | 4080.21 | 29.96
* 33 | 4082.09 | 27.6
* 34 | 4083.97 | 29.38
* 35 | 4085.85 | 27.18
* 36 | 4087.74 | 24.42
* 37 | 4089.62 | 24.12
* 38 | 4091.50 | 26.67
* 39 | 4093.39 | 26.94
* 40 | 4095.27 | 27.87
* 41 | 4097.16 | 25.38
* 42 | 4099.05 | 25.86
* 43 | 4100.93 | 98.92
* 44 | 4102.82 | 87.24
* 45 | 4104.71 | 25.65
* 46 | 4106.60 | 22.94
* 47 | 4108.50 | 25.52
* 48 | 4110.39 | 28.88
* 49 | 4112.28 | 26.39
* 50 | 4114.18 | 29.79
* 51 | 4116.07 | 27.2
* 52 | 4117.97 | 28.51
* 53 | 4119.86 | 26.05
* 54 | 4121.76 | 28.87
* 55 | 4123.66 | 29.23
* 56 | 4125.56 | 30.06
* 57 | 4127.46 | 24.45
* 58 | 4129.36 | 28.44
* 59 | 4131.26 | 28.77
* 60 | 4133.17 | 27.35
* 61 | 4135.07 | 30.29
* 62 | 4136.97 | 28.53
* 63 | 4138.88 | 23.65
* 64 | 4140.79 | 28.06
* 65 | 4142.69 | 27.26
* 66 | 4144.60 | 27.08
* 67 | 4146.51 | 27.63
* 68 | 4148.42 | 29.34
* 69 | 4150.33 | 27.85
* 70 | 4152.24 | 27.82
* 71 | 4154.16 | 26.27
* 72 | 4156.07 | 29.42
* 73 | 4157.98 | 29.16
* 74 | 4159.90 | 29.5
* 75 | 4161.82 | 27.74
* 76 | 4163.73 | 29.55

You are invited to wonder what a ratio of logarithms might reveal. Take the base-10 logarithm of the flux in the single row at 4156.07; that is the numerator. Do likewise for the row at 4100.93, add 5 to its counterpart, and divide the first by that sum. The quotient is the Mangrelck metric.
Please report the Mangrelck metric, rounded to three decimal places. 0.210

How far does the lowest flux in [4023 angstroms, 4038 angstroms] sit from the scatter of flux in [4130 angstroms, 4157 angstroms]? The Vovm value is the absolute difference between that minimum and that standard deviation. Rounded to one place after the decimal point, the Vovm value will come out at 24.2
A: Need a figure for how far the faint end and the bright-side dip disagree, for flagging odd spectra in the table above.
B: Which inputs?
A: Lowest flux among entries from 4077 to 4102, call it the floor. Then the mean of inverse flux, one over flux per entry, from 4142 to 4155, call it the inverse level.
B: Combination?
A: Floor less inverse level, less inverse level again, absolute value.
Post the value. 24.0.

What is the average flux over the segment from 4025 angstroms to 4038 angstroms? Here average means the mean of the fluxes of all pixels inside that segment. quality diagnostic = 29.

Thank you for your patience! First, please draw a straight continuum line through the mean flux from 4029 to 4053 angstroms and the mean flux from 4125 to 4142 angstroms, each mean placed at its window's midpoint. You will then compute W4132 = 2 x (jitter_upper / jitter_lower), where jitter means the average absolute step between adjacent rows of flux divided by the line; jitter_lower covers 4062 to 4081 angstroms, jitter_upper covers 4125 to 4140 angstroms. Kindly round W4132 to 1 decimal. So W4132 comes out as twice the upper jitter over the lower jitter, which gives 2.9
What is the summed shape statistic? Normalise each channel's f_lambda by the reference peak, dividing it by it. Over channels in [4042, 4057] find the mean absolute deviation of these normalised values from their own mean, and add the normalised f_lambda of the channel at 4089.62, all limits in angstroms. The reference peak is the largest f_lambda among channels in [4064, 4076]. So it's 0.73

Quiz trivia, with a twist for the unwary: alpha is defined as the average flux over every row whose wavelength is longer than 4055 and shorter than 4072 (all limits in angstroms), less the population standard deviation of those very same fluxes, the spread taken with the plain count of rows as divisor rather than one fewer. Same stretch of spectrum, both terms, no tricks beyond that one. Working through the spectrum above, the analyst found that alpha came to 29.7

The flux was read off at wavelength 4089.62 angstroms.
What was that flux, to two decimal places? 24.12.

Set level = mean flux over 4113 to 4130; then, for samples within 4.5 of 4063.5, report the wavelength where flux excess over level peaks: 4067.08 angstroms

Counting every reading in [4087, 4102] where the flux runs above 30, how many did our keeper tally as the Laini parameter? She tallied 1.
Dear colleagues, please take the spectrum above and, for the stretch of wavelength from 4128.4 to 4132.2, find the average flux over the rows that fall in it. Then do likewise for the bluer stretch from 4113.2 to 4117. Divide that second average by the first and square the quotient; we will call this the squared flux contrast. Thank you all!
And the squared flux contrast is 1.0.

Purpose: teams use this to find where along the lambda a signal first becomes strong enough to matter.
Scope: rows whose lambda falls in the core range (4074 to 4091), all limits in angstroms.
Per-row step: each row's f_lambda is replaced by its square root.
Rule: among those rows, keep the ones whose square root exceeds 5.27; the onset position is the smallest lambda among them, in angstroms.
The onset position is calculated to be 4074.58 angstroms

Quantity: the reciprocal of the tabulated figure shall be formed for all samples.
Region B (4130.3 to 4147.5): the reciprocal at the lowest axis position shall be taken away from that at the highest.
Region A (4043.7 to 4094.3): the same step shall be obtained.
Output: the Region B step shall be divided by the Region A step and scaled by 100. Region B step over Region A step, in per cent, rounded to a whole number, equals 41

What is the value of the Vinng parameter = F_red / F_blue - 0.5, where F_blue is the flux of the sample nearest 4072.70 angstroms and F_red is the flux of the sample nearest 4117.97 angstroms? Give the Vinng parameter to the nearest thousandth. 0.378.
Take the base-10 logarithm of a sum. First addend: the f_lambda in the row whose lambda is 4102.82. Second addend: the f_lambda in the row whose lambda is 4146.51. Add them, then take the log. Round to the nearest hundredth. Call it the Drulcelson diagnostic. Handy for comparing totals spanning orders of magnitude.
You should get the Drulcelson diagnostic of 2.06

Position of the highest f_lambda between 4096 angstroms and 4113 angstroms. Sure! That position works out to 4100.93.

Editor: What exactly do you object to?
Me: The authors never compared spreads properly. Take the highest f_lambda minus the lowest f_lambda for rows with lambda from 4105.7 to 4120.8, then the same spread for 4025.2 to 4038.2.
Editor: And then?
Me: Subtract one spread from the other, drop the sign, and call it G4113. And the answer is 2.4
